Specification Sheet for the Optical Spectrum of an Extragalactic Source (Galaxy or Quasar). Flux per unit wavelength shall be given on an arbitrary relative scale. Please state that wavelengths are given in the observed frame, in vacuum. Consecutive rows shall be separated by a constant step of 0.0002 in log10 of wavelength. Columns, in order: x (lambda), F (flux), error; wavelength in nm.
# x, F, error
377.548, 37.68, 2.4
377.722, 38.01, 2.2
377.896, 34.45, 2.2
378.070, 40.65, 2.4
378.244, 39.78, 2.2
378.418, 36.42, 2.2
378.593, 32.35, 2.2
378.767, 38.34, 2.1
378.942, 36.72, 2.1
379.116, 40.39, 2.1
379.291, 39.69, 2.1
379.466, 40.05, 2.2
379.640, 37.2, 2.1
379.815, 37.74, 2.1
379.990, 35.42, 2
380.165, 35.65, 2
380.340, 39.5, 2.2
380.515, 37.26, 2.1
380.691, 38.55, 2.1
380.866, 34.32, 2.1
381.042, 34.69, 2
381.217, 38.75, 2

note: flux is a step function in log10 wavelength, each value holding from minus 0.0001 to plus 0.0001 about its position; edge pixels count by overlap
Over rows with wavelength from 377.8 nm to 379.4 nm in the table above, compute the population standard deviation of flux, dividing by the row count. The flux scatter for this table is 2.7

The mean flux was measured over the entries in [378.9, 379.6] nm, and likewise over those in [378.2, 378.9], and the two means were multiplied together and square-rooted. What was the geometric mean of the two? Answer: 37.9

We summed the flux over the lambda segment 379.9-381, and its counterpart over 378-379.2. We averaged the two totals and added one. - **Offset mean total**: 244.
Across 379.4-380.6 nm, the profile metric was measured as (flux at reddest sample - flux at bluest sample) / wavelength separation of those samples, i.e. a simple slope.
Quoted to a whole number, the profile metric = -3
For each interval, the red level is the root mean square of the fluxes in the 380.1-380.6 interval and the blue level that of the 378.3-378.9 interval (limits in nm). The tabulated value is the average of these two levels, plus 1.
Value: 37.6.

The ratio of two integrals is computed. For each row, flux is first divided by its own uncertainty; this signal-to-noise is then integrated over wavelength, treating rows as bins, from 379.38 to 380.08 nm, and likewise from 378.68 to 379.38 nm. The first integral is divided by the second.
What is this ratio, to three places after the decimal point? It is 0.971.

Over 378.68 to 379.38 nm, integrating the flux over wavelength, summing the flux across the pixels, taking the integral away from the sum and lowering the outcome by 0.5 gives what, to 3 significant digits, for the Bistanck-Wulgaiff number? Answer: 128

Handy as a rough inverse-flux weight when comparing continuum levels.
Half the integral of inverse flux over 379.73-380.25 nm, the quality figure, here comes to 0.0072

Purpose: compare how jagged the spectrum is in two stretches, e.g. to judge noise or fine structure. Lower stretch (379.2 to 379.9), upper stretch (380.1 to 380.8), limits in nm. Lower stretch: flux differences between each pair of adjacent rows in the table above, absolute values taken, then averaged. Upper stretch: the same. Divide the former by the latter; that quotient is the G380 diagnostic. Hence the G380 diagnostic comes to 0.51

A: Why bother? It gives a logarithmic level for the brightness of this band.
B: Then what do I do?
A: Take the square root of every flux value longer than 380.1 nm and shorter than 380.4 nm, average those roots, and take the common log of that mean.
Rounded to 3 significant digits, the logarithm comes 0.787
